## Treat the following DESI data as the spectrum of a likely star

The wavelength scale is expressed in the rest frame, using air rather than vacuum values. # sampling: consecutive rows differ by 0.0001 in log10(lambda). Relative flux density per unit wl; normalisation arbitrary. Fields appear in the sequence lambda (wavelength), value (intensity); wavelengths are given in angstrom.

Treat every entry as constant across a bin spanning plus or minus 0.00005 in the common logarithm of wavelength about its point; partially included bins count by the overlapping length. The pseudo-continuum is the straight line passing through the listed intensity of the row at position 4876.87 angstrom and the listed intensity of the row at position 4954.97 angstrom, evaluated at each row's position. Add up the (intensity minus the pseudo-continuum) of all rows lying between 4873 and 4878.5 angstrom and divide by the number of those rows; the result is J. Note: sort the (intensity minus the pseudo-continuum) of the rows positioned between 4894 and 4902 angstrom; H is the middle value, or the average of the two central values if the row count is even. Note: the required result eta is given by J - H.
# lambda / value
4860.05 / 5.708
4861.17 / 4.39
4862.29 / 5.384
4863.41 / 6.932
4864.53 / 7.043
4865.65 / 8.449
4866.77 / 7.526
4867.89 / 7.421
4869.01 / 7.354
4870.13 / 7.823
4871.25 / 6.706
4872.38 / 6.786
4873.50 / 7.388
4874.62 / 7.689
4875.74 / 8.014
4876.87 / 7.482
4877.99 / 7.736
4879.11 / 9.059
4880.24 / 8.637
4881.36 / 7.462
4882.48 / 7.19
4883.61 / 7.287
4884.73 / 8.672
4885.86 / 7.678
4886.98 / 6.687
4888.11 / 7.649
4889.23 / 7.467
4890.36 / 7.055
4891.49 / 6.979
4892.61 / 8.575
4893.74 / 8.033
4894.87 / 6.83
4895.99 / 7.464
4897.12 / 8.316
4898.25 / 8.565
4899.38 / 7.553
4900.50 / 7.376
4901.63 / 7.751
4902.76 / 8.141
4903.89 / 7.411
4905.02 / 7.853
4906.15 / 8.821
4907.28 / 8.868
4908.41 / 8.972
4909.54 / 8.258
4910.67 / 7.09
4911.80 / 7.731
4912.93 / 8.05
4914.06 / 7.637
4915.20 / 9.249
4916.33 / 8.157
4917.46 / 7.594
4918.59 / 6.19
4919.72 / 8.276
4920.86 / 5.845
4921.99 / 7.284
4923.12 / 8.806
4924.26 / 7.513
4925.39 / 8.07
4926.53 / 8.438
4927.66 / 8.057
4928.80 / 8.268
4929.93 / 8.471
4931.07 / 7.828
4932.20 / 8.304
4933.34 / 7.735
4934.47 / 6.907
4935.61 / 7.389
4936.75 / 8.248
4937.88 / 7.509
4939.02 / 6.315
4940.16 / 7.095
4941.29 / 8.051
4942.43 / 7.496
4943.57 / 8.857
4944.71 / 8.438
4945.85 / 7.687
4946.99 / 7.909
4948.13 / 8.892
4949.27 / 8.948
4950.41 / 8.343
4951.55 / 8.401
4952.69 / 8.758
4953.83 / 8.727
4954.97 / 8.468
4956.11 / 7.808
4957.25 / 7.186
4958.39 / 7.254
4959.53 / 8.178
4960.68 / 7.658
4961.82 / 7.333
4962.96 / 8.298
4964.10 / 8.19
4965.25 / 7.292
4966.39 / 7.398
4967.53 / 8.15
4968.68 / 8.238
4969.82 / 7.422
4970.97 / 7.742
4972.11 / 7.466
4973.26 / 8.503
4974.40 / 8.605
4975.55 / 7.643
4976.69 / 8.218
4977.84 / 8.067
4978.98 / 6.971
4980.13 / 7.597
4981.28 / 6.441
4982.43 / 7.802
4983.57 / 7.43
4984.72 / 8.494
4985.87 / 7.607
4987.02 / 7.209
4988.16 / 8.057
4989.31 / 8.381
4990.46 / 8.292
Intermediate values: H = -0.21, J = 0.19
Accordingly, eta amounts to 0.41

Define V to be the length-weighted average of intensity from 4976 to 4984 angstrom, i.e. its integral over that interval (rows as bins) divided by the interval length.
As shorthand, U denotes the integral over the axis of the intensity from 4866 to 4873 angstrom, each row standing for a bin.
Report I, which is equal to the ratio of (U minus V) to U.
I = 0.85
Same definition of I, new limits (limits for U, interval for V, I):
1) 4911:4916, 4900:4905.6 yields 0.81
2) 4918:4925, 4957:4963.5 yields 0.85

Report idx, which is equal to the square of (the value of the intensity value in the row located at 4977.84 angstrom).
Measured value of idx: 65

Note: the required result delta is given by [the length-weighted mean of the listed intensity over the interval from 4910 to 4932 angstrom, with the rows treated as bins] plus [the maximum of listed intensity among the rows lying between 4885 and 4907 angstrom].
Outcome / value 16.7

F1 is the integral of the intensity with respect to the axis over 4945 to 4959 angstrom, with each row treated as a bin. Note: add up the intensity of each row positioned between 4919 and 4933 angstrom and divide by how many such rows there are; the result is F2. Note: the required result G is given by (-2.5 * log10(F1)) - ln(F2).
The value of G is -7.22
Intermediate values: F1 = 115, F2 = 7.93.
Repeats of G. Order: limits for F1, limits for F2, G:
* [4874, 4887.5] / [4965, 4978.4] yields -7.12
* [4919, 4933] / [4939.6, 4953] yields -7.22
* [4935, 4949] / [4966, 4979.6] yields -7.16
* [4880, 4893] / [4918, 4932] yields -7.03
